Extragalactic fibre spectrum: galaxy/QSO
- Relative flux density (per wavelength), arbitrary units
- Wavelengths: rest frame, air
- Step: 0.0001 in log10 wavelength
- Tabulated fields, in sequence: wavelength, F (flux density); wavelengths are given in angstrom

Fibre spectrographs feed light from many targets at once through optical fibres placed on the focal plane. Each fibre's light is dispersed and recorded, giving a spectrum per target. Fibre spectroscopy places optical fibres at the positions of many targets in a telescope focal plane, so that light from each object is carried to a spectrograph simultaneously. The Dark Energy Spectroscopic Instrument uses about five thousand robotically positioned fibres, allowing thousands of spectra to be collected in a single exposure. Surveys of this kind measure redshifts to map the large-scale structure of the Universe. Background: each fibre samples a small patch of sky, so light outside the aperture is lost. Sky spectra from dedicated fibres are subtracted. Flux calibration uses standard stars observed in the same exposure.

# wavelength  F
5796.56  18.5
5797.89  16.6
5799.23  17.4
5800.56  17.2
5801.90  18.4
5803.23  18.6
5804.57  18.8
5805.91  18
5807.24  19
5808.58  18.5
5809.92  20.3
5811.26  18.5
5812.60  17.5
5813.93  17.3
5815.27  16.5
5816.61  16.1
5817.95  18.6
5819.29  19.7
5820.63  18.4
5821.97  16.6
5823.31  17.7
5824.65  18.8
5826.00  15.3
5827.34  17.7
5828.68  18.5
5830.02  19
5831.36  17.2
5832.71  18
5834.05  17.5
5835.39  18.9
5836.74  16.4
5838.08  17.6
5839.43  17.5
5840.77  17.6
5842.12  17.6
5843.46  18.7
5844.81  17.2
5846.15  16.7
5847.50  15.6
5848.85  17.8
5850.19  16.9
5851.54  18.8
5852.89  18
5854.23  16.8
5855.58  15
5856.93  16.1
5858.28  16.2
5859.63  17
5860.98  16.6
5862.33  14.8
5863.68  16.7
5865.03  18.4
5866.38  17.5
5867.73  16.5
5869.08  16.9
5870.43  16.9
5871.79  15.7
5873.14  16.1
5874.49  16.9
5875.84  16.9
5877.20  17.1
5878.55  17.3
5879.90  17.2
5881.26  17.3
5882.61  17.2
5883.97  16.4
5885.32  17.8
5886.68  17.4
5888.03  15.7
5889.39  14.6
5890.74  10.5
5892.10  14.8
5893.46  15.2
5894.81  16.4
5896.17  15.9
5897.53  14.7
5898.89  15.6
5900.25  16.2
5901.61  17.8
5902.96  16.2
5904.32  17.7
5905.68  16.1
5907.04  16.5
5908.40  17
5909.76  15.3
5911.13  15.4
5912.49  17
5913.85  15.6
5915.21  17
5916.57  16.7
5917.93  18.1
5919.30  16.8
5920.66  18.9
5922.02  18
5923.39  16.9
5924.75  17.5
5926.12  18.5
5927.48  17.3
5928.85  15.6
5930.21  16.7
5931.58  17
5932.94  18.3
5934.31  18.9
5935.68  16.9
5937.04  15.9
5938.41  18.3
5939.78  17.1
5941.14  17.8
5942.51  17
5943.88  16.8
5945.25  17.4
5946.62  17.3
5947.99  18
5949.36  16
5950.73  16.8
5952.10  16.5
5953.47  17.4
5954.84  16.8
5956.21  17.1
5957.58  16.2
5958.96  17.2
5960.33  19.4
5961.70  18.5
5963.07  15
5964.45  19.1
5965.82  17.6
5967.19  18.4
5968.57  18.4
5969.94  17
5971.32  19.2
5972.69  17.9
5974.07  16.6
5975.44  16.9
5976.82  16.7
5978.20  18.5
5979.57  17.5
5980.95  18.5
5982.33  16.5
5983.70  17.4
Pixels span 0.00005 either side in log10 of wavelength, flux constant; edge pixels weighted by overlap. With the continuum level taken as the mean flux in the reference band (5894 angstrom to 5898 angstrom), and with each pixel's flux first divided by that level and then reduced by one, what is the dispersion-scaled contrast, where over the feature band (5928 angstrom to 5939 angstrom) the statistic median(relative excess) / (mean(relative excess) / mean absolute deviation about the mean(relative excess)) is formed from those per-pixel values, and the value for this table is 0.052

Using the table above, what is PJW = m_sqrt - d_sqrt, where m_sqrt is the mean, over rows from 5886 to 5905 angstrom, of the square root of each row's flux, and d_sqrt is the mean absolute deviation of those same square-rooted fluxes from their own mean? 3.79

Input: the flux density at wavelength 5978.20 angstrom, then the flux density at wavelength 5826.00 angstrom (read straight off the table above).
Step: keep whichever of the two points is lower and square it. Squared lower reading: 234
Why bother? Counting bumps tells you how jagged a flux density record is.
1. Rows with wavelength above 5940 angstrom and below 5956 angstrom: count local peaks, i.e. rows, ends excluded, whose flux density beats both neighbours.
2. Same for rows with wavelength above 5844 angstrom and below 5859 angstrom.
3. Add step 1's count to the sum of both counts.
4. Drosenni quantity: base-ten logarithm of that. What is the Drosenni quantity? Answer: 1.00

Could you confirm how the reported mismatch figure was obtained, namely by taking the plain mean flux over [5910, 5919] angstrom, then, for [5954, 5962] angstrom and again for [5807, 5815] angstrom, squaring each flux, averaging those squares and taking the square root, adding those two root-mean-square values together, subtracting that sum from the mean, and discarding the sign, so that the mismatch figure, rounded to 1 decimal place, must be 19.5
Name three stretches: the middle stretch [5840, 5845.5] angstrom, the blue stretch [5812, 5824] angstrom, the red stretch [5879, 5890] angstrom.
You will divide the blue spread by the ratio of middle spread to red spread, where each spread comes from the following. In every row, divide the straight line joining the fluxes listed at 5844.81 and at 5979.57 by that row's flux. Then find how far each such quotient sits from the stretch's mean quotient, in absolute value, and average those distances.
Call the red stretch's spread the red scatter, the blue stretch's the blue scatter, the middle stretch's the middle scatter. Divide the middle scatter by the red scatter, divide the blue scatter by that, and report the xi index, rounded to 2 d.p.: 0.11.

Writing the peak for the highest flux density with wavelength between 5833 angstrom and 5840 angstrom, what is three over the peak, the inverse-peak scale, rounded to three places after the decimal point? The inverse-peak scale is 0.159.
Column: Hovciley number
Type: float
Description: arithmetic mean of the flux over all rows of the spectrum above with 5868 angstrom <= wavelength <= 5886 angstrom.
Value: 16.9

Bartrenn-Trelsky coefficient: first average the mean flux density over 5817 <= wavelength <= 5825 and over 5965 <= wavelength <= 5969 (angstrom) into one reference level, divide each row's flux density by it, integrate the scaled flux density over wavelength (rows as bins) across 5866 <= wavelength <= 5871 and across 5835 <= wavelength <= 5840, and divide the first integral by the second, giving 0.97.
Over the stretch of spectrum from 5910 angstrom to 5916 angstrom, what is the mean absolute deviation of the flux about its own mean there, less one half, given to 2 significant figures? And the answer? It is 0.25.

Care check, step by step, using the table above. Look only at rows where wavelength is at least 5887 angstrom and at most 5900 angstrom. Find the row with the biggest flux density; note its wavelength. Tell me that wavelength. 5894.81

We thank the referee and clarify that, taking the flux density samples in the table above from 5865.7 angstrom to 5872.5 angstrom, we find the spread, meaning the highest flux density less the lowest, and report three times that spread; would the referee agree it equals 5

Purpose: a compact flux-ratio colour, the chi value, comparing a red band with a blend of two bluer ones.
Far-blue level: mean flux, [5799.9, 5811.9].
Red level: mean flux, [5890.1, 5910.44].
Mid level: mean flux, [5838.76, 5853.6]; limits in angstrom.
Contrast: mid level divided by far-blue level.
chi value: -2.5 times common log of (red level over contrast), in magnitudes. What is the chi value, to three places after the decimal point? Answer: -3.058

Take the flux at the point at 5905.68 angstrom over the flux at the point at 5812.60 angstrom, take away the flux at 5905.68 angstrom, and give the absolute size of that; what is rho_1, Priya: 15.2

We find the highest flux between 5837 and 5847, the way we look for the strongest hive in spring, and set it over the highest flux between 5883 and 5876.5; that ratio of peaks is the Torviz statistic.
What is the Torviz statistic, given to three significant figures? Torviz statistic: 1.08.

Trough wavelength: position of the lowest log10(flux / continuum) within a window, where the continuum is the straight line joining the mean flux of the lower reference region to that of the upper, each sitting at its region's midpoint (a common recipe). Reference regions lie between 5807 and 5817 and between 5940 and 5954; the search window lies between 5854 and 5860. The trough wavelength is 5855.58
